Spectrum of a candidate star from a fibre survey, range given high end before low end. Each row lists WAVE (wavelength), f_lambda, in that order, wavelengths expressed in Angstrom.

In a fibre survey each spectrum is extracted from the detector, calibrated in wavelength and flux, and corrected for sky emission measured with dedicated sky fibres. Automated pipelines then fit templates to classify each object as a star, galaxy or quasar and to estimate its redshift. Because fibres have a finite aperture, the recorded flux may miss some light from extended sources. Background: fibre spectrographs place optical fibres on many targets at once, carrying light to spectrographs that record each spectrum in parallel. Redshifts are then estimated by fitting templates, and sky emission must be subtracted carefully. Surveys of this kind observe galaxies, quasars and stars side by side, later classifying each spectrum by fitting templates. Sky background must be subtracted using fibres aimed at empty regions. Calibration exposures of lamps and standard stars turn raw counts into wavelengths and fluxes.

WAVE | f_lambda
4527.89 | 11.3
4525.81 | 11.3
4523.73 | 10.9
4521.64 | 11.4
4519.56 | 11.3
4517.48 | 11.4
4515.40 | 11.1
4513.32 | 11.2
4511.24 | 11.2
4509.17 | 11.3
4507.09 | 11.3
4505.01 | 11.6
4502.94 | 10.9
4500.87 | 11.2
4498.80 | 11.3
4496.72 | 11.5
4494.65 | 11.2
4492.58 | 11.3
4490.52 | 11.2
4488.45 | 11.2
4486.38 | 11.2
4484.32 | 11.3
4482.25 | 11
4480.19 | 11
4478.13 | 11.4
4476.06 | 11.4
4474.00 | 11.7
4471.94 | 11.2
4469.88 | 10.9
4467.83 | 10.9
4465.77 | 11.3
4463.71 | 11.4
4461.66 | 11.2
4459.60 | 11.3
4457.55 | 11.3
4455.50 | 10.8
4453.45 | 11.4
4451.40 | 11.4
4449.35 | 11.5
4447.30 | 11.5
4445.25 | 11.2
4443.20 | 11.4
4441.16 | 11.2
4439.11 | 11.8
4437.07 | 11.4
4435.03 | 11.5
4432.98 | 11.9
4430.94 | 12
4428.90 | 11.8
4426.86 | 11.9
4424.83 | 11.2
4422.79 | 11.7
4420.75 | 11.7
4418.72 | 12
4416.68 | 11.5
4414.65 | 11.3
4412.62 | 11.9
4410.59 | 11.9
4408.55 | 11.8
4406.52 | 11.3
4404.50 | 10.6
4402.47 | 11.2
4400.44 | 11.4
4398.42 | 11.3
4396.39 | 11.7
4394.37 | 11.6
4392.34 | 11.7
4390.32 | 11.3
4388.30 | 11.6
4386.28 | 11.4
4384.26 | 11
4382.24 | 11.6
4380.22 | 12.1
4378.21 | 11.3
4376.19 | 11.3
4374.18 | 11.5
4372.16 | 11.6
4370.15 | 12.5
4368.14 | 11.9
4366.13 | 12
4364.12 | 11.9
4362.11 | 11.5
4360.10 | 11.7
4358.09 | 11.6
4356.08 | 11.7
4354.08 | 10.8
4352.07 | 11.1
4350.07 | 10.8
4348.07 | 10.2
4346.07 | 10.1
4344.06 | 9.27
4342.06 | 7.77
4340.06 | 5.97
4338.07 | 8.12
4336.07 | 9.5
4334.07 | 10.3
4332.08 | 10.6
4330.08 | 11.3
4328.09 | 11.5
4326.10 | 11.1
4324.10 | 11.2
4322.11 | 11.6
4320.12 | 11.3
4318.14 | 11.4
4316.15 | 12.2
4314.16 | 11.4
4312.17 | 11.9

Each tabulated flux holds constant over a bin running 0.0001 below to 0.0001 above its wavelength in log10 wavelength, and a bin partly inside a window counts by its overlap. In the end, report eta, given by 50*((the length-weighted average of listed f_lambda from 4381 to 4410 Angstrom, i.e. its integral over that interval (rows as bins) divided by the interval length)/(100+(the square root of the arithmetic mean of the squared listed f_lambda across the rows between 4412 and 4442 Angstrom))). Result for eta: 5.11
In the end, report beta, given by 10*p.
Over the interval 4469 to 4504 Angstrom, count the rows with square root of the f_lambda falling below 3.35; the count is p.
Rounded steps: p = 10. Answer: 100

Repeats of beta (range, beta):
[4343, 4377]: 60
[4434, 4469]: 50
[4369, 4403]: 20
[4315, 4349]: 110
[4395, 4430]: 30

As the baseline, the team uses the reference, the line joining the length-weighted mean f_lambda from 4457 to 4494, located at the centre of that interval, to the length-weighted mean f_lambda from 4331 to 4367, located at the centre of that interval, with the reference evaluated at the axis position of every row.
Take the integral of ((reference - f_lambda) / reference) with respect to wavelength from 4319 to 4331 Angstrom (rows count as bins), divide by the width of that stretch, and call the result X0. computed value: -0.12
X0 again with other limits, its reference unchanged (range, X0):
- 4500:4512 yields 0.02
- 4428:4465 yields -0.04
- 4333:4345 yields 0.17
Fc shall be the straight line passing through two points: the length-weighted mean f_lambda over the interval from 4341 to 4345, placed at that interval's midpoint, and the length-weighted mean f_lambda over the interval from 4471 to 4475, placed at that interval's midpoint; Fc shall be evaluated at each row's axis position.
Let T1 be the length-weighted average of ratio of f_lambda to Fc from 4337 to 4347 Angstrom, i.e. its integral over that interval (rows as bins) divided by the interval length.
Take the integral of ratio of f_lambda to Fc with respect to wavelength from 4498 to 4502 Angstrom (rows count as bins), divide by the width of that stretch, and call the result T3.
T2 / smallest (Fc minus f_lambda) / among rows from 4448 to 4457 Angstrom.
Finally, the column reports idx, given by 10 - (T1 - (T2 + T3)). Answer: 9.4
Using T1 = 0.975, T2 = -0.6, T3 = 0.93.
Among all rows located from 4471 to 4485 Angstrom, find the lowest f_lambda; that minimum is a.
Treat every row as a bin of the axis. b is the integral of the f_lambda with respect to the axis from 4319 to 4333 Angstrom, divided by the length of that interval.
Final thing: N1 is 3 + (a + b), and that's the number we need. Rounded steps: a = 11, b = 11.2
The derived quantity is 25.2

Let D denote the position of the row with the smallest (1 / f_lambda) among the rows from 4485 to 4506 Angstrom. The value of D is 4505.01 Angstrom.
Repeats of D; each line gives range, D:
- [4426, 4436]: 4430.94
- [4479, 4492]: 4484.32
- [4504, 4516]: 4505.01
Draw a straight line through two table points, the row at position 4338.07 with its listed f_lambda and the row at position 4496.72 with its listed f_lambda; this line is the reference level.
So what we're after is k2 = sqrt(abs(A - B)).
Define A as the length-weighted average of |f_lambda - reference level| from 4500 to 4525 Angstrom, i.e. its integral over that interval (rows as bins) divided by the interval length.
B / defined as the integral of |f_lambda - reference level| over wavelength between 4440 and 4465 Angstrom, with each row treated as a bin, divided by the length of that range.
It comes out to 0.4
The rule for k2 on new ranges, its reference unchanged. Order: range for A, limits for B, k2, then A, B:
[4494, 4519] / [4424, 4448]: 1.0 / 0.4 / 1.4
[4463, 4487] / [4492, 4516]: 0.4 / 0.3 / 0.4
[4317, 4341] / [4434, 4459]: 1.4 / 2.8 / 0.9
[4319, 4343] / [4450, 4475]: 1.4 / 2.5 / 0.5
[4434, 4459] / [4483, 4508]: 0.8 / 0.9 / 0.2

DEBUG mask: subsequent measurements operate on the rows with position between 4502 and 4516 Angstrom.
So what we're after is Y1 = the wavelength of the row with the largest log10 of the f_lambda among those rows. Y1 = 4505.01 Angstrom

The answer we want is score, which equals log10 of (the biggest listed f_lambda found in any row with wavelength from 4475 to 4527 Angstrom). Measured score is 1.064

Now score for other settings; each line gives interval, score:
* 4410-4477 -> 1.079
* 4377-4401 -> 1.083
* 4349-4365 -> 1.076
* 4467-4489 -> 1.068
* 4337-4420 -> 1.097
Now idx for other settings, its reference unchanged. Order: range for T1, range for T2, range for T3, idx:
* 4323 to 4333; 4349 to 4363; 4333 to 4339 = 6.8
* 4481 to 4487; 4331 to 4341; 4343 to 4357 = 7.9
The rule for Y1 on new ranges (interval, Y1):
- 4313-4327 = 4316.15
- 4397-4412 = 4410.59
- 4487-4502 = 4496.72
